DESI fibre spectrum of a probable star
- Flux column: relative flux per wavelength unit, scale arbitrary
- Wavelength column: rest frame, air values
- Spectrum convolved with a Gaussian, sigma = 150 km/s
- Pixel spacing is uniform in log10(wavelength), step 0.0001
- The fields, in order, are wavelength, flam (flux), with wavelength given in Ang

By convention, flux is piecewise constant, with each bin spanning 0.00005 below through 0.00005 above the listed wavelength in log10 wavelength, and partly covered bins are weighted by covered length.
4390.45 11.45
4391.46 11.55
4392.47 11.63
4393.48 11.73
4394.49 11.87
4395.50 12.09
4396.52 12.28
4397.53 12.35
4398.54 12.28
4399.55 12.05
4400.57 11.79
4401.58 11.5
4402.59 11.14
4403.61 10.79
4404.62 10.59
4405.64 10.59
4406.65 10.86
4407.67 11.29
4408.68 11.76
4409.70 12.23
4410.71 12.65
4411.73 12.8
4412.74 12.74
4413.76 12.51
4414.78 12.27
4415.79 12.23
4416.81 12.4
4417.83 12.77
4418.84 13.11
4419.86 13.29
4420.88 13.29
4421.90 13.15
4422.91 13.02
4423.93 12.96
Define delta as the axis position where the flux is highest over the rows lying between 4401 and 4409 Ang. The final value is 4408.68 Ang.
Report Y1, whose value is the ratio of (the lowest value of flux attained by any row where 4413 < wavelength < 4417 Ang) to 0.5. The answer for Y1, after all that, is 24.5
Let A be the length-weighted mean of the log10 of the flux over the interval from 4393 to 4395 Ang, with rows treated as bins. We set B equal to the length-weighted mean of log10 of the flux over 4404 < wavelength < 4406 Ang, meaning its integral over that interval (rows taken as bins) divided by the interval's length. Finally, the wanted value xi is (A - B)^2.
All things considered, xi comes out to 0.0024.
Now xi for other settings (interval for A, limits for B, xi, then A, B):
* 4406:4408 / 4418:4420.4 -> 0.0061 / 1.04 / 1.12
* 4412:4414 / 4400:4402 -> 0.0015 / 1.10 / 1.06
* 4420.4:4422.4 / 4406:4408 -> 0.0061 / 1.12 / 1.04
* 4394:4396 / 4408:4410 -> 0.0000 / 1.08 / 1.08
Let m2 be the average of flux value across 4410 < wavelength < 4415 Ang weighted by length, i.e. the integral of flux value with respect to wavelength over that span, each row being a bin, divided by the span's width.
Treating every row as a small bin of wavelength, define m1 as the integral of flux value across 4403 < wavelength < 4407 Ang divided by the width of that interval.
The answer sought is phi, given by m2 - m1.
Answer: 1.9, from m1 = 10.7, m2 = 12.6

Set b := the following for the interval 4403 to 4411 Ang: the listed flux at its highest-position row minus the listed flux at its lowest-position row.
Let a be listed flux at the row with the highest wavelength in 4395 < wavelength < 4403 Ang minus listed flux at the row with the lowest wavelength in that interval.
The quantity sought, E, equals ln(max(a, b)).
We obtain 0.6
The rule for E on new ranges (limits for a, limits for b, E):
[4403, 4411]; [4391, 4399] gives 0.6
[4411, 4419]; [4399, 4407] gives -1.2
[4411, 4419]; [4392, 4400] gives -0.9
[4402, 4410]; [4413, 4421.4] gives 0.1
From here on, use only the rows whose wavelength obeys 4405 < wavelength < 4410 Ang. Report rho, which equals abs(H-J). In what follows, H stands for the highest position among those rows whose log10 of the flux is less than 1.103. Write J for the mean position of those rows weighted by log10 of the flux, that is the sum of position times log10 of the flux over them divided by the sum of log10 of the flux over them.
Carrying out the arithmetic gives 2.0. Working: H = 4409.70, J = 4407.7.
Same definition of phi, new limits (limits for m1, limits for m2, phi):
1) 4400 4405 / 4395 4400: 1.0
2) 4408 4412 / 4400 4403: -0.8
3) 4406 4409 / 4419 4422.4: 1.9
